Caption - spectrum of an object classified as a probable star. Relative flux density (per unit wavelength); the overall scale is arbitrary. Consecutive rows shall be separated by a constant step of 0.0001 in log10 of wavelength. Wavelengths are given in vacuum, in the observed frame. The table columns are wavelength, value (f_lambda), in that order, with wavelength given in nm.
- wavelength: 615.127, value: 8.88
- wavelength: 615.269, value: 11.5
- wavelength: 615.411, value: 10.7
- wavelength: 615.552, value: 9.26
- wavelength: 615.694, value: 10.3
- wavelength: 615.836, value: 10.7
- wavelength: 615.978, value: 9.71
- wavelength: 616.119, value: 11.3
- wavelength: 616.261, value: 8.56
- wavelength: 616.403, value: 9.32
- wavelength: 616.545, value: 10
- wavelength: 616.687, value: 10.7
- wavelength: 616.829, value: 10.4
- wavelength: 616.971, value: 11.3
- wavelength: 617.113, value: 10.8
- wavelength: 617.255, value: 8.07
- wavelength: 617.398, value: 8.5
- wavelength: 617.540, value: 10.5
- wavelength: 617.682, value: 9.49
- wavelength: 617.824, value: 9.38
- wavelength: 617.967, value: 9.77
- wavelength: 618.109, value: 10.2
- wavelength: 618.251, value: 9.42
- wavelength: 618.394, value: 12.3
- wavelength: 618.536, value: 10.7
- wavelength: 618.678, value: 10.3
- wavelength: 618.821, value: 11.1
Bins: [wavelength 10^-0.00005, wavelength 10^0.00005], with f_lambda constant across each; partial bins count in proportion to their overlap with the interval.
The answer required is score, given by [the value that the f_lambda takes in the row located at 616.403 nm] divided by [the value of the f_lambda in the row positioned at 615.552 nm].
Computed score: 1.01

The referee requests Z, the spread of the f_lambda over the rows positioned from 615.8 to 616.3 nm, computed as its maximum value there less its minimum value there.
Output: 2.7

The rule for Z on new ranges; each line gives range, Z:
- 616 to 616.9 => 2.7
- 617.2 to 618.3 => 2.4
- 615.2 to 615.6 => 2.2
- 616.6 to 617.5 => 3.2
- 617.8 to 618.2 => 0.8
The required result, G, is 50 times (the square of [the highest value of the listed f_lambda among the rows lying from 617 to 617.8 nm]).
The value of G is 5832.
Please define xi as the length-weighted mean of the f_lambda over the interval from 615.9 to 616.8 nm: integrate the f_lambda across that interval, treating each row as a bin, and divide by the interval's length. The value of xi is 9.96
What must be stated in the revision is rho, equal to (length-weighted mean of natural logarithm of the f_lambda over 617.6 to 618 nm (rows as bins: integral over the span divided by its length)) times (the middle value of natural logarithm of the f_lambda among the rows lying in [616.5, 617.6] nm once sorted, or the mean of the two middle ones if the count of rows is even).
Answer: 5.29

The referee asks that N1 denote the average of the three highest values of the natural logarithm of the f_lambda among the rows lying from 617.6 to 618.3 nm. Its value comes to 2.28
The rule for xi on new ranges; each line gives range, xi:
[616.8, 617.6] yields 9.89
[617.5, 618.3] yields 9.78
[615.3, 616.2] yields 10.37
